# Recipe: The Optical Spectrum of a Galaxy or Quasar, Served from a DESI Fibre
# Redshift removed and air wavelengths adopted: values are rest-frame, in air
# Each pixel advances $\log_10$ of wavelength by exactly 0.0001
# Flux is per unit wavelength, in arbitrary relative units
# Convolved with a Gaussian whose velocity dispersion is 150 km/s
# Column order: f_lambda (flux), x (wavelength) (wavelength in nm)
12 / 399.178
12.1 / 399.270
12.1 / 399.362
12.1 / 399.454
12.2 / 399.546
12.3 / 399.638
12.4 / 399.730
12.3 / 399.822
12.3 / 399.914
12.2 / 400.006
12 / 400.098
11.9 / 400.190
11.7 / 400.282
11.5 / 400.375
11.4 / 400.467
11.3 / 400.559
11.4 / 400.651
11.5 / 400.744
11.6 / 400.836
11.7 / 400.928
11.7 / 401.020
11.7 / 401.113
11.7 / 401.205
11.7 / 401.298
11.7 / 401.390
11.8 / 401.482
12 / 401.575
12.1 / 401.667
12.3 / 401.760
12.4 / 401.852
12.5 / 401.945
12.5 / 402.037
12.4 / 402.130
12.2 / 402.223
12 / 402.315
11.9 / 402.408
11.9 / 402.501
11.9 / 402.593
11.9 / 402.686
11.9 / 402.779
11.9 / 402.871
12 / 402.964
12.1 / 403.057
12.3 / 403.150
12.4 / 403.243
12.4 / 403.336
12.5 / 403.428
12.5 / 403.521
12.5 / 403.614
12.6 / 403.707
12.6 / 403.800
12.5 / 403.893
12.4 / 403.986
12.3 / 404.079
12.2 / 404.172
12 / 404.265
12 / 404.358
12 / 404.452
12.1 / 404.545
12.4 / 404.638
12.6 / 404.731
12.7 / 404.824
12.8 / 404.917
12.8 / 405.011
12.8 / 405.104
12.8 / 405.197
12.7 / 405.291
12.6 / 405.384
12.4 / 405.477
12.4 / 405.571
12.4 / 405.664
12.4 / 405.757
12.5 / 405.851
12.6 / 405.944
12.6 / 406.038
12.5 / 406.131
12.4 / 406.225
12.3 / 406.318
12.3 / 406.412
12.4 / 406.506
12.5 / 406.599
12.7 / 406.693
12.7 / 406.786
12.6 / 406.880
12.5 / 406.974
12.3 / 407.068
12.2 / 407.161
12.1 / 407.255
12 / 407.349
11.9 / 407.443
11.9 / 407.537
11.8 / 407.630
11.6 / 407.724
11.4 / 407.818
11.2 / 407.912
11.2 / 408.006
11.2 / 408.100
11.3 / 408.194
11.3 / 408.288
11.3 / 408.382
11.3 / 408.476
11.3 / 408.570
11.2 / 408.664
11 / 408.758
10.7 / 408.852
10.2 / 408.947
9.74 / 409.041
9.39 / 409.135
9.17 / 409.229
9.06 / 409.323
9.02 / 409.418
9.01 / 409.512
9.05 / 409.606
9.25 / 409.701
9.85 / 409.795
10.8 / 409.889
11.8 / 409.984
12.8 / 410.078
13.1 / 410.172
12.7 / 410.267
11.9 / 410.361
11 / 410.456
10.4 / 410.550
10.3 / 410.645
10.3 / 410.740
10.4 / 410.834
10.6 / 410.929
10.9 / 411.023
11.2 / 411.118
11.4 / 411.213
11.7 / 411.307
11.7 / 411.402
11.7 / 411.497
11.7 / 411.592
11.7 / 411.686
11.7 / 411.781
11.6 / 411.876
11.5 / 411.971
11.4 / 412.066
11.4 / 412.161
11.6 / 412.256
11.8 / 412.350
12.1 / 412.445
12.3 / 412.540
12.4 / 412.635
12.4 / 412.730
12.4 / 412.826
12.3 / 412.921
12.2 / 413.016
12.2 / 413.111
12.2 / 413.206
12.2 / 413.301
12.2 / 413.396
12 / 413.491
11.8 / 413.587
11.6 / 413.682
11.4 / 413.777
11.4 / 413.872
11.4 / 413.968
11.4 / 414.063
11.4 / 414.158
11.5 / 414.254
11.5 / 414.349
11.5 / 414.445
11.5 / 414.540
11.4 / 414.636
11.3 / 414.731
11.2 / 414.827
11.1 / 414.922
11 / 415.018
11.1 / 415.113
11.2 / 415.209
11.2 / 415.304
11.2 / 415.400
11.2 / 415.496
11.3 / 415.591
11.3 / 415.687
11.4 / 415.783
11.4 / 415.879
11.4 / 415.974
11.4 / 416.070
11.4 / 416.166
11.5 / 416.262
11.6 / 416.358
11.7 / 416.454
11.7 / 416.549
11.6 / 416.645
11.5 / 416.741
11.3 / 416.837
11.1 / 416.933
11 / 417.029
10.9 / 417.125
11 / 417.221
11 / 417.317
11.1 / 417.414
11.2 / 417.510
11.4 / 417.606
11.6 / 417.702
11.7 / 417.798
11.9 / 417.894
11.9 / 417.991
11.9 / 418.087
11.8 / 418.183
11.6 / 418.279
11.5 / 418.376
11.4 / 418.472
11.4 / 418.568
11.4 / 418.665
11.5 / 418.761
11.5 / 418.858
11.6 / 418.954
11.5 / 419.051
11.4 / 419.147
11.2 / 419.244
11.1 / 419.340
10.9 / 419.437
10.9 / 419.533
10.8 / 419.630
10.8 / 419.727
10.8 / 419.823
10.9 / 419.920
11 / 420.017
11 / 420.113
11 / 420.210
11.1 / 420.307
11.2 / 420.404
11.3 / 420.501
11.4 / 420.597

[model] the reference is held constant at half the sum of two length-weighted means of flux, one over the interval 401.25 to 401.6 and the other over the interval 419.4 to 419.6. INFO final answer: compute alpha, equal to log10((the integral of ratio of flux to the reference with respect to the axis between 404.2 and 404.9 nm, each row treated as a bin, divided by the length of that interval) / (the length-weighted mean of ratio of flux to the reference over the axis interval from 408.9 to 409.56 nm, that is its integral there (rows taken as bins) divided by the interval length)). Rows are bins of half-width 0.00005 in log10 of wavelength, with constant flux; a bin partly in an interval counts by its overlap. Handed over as 0.12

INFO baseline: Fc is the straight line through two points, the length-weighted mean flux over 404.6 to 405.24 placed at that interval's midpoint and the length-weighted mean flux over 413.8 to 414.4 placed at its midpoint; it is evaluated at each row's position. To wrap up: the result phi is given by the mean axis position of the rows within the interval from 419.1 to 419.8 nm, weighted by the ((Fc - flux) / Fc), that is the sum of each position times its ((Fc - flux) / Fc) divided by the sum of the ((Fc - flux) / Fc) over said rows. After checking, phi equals 419.34 nm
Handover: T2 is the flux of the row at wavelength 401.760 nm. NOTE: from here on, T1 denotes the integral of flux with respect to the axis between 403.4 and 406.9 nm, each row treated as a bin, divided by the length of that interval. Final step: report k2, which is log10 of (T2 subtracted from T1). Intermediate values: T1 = 12.5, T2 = 12.3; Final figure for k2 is -0.8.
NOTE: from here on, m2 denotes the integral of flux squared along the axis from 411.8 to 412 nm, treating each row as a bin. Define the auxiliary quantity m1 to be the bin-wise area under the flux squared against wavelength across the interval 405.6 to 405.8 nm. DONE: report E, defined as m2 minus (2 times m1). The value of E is -35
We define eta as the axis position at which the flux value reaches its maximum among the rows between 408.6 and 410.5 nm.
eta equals 410.172 nm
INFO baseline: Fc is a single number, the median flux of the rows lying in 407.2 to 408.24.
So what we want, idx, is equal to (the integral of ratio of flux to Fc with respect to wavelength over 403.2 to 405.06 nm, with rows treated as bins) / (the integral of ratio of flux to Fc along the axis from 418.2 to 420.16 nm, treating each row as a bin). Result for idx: 1.05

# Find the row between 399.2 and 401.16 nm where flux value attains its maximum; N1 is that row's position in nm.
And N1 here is 399.730 nm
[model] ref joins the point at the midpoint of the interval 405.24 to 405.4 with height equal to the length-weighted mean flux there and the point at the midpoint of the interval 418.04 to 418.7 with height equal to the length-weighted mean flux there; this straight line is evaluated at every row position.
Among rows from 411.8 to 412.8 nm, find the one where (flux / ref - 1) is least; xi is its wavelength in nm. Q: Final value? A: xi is 412.066 nm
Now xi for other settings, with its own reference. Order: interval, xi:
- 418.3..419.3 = 419.244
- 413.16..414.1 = 413.777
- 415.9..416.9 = 416.837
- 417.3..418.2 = 417.317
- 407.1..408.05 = 407.912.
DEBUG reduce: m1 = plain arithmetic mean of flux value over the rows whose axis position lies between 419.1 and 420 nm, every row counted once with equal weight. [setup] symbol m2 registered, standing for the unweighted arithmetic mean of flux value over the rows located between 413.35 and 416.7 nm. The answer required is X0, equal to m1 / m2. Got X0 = 0.96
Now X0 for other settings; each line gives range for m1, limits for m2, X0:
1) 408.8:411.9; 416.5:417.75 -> 0.96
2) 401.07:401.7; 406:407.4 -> 0.95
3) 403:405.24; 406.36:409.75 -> 1.11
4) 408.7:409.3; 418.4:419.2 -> 0.88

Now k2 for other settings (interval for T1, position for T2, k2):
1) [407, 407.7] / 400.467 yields -0.2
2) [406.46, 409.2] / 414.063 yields -0.9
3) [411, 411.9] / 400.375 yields -1.4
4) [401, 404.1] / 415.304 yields 0.0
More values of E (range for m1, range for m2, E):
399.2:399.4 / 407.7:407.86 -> -37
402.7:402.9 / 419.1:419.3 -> -31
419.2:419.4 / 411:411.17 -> -29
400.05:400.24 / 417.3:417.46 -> -35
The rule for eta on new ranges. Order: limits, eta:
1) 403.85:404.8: 404.731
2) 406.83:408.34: 406.880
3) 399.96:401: 400.006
